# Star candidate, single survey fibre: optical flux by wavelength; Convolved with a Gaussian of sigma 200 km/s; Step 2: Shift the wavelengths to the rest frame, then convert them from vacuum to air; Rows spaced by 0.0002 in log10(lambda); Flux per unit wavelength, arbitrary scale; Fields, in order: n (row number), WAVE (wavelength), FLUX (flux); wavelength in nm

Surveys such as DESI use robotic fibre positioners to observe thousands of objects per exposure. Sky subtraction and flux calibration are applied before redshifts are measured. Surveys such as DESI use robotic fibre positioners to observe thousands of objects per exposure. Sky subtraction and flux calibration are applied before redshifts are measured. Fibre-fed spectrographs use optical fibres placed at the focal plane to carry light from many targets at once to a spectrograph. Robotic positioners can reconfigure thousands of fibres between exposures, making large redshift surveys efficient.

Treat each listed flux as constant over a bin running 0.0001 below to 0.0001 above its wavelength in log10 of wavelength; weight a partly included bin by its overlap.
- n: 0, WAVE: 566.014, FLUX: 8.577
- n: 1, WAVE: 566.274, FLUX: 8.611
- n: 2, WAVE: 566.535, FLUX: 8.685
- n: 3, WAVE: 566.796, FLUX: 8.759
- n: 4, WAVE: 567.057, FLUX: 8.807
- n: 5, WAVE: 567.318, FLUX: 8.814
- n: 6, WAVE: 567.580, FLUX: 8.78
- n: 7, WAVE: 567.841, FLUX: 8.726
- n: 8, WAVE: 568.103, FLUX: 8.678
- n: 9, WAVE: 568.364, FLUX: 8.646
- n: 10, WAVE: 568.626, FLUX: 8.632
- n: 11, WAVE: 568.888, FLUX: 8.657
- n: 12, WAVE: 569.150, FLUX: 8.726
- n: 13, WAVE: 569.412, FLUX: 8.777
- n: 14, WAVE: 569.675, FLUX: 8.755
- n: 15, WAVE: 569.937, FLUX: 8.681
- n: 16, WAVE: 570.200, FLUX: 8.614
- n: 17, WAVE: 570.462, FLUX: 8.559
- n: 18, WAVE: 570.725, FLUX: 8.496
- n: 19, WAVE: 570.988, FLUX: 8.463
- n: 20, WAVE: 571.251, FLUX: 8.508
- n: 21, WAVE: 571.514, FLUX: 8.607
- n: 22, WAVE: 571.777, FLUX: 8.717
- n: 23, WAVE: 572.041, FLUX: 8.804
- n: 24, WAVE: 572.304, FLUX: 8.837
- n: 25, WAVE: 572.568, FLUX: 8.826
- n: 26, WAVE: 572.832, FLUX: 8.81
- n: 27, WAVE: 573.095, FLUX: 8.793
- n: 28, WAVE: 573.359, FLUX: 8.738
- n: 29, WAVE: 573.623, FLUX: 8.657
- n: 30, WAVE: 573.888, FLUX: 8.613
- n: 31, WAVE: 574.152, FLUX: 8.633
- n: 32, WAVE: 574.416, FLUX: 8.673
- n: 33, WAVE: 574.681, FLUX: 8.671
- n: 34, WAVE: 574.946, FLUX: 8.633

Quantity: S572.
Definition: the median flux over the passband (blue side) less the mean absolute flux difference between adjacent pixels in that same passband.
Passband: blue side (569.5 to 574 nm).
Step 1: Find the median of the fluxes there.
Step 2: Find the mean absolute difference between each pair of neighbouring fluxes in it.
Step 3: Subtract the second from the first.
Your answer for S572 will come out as 8.63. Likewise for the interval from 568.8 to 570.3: 8.65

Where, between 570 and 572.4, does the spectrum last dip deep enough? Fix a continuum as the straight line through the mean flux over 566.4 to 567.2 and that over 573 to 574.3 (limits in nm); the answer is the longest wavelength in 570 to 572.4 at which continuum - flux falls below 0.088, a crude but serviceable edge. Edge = 572.304 nm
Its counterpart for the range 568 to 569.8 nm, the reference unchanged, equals 569.675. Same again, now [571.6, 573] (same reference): 572.832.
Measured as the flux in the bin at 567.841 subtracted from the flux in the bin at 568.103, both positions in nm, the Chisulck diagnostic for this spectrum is -0.05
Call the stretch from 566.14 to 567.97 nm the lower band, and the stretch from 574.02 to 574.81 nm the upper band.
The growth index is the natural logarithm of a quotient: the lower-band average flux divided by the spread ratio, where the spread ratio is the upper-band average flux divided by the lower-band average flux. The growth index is 2.18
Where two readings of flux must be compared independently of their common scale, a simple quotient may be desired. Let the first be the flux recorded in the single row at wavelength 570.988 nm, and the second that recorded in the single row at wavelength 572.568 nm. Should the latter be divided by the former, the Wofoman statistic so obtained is 1.04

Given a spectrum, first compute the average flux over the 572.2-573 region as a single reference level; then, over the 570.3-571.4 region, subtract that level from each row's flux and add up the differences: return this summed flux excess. -1.27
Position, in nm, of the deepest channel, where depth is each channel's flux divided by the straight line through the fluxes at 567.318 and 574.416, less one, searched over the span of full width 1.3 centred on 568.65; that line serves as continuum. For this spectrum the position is 568.626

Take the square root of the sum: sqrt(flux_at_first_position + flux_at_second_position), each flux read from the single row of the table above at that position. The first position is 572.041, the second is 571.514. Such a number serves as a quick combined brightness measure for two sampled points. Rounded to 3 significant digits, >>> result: 4.17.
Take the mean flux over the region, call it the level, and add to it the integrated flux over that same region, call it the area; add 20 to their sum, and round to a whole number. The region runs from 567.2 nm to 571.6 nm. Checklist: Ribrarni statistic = 67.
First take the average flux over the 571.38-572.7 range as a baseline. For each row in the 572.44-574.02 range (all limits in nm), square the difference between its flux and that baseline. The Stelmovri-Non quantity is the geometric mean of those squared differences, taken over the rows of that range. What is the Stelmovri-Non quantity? 0.0033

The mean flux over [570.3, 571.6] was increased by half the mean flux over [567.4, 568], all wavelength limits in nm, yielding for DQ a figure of 12.9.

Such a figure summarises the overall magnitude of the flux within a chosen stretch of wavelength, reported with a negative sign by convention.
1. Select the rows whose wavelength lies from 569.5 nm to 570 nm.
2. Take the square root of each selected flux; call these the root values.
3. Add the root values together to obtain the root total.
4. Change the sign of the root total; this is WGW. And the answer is -5.9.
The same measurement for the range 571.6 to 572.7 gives -11.9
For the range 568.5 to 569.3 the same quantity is -8.8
